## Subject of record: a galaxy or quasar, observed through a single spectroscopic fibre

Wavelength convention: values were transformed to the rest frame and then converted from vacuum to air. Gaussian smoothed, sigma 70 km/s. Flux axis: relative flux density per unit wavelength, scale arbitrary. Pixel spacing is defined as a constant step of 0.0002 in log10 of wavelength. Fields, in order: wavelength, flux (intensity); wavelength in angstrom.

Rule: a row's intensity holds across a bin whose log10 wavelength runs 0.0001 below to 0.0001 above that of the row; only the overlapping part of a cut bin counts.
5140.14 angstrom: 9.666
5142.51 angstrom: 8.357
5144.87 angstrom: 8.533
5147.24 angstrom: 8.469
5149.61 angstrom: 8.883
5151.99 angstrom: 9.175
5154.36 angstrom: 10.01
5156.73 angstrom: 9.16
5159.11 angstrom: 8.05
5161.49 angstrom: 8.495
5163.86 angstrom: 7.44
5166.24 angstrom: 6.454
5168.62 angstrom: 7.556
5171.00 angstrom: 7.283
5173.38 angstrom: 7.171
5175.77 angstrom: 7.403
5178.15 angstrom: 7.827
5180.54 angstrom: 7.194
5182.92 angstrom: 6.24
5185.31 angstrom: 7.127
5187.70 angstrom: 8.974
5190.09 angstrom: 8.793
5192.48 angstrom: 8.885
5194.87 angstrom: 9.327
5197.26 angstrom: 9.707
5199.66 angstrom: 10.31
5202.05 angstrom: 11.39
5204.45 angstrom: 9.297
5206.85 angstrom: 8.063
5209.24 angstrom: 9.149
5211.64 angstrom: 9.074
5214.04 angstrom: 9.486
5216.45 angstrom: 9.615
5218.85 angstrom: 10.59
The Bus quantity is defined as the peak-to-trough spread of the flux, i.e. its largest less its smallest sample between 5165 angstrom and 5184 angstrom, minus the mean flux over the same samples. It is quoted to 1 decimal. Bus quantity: -5.6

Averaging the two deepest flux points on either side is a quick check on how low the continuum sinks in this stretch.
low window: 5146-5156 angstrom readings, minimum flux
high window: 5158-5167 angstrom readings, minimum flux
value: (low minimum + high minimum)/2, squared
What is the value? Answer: 56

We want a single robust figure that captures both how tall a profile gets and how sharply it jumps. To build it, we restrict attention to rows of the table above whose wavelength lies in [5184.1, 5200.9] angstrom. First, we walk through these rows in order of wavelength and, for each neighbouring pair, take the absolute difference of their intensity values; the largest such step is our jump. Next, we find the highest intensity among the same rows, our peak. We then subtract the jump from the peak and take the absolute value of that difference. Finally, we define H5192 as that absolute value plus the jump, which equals 10.3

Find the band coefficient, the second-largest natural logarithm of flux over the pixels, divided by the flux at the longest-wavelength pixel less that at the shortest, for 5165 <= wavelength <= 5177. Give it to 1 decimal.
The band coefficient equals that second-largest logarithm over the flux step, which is 2.1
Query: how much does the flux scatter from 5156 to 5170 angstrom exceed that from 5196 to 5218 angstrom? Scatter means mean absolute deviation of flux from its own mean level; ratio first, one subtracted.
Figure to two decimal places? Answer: 0.16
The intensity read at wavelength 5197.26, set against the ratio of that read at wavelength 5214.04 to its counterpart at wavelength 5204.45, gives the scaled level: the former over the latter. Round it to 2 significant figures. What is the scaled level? 9.5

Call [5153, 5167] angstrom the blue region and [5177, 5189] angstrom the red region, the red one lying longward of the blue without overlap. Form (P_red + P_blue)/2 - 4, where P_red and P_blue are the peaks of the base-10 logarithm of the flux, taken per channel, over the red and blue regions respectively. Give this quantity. -3.02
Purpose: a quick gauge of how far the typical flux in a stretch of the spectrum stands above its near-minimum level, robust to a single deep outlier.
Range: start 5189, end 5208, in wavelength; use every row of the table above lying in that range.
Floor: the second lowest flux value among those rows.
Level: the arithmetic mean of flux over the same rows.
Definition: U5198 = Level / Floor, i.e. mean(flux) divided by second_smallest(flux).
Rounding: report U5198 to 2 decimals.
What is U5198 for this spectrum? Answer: 1.08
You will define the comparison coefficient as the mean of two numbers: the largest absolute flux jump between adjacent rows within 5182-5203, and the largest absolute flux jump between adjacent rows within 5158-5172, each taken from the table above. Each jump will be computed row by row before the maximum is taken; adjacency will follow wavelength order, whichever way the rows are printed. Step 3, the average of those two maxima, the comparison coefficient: 1.47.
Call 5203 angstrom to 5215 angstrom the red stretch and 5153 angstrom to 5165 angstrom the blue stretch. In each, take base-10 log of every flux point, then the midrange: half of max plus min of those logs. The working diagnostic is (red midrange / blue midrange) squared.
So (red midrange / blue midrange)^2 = 1.0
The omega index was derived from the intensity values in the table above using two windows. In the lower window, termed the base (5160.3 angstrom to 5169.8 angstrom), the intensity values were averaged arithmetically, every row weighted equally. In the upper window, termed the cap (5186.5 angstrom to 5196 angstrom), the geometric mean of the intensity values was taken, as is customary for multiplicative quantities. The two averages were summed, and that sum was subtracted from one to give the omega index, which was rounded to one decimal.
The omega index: -15.5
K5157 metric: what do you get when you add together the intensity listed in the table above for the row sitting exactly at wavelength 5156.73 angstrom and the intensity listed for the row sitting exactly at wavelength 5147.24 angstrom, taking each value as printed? 17.6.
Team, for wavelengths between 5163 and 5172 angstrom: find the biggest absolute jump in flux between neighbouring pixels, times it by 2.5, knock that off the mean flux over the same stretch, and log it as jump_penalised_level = 4.4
